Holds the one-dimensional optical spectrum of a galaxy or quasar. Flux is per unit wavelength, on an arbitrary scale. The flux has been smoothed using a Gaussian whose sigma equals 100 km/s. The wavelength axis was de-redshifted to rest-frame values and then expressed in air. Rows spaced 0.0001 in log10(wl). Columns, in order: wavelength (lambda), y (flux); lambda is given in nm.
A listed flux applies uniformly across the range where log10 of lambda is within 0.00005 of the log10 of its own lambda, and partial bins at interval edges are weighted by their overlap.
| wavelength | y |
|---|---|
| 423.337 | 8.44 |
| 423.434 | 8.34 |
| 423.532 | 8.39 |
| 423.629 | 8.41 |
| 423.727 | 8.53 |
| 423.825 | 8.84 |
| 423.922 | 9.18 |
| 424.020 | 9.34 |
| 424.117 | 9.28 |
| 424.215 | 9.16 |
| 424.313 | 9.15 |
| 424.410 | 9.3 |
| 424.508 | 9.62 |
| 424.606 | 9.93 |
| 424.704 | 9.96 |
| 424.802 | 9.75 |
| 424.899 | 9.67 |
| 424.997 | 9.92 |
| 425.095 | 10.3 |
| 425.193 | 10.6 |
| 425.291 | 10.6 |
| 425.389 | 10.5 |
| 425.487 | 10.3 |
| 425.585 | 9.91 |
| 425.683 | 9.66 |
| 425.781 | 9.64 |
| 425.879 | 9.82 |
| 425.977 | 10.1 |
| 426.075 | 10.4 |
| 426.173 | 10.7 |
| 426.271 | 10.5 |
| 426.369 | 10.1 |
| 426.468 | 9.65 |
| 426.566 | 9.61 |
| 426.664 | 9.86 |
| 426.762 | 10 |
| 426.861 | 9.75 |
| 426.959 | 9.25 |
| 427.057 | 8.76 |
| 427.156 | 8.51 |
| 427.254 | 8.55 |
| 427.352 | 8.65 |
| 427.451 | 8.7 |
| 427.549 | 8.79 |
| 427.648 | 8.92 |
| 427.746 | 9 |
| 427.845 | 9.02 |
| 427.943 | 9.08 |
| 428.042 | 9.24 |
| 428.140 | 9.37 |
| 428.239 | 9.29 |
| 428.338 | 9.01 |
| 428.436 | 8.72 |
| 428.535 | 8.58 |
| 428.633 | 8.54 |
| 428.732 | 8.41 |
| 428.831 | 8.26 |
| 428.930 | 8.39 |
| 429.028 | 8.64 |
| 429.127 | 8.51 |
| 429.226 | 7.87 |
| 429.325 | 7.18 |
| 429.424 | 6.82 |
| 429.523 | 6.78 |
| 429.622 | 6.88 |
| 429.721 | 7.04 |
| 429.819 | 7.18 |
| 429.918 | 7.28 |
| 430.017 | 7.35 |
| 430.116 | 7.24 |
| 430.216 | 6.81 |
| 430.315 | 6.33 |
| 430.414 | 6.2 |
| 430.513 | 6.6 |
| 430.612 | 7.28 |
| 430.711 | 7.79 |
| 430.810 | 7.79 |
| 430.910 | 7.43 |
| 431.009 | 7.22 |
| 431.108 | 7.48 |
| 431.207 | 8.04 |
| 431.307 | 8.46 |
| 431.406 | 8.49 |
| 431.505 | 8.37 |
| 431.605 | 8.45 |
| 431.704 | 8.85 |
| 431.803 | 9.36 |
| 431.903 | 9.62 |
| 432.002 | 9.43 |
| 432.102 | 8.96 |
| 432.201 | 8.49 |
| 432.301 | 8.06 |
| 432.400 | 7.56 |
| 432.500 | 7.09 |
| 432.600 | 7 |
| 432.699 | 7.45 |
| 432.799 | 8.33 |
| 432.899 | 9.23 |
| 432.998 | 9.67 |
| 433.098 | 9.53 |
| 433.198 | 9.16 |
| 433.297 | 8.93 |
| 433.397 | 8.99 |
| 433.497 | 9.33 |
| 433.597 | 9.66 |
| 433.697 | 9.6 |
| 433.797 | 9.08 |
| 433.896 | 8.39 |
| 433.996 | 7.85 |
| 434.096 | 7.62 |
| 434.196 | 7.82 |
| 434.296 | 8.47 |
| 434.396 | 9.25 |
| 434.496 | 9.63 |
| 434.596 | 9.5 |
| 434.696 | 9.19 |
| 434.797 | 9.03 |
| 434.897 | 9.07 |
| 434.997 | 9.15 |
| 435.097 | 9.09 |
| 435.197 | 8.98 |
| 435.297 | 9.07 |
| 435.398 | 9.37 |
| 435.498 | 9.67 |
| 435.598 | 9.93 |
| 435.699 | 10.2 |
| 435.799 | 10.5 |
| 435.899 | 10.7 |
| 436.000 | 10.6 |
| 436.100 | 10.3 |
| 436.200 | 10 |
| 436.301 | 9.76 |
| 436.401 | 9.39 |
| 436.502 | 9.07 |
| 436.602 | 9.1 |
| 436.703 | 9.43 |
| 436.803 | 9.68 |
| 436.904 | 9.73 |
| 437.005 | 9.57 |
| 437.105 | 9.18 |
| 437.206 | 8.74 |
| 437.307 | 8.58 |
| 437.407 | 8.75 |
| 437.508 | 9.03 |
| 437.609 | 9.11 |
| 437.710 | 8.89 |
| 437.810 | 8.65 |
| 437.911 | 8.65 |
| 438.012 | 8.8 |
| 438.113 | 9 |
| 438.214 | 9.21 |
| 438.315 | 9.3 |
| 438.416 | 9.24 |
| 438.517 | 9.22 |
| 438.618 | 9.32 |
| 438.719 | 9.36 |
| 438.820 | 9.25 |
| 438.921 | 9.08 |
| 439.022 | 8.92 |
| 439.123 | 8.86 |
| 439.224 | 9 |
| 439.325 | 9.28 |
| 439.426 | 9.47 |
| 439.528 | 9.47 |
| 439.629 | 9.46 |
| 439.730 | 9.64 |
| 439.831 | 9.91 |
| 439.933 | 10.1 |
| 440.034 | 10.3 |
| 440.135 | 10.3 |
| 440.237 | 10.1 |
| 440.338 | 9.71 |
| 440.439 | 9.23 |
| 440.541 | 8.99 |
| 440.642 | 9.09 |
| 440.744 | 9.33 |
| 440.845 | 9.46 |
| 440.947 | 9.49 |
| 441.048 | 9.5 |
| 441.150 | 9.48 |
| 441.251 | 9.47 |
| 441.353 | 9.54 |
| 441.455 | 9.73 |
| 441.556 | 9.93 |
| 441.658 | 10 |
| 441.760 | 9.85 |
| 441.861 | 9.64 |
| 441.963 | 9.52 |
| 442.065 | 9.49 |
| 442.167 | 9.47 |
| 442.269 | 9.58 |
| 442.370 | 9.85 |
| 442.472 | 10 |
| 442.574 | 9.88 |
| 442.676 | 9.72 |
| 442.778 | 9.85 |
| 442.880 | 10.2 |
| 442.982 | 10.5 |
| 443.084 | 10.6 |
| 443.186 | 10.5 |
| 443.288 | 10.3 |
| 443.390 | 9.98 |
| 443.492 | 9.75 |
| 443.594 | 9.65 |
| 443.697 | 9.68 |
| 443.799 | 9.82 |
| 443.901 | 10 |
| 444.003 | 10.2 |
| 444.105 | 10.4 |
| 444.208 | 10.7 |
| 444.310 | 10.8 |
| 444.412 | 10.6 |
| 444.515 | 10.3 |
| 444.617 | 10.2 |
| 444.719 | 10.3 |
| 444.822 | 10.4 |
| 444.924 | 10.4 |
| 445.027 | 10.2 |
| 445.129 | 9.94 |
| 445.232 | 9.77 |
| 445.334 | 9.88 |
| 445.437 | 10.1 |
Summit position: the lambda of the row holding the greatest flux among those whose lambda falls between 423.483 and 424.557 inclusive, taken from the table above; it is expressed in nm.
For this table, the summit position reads 424.508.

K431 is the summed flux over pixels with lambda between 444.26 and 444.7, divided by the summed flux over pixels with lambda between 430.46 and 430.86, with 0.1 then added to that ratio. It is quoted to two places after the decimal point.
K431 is 1.52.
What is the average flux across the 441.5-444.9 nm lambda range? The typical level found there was 10.1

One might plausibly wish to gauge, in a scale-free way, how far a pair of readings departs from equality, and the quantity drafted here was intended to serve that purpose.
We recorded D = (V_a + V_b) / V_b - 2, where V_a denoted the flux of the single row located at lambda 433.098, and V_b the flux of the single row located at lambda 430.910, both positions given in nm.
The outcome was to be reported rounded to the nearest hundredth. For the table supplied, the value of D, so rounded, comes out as 0.28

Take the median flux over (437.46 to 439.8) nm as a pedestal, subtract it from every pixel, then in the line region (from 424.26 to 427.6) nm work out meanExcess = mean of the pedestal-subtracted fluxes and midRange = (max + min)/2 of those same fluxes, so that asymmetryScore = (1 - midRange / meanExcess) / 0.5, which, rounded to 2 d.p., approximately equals 0.45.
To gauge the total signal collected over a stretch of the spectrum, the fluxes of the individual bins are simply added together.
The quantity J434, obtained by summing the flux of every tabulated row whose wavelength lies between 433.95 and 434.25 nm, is 23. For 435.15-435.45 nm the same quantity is 27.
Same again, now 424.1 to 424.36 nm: 28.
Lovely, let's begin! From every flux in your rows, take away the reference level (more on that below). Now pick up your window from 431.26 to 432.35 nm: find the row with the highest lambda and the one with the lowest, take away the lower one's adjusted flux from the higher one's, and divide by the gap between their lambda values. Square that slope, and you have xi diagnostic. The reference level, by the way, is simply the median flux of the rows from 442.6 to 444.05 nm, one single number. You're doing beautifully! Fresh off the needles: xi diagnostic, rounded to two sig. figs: 0.16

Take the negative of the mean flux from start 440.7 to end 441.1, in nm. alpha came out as -9.45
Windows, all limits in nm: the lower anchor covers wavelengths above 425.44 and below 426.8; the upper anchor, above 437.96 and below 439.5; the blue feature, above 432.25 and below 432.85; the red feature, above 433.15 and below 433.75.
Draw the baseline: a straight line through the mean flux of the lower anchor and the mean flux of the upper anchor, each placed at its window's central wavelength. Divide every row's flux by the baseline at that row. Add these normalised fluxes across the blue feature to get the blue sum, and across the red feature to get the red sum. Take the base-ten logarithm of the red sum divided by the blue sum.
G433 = 0.1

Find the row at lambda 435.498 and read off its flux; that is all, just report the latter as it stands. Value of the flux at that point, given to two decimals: 9.67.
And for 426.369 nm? 10.10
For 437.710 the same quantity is 8.89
